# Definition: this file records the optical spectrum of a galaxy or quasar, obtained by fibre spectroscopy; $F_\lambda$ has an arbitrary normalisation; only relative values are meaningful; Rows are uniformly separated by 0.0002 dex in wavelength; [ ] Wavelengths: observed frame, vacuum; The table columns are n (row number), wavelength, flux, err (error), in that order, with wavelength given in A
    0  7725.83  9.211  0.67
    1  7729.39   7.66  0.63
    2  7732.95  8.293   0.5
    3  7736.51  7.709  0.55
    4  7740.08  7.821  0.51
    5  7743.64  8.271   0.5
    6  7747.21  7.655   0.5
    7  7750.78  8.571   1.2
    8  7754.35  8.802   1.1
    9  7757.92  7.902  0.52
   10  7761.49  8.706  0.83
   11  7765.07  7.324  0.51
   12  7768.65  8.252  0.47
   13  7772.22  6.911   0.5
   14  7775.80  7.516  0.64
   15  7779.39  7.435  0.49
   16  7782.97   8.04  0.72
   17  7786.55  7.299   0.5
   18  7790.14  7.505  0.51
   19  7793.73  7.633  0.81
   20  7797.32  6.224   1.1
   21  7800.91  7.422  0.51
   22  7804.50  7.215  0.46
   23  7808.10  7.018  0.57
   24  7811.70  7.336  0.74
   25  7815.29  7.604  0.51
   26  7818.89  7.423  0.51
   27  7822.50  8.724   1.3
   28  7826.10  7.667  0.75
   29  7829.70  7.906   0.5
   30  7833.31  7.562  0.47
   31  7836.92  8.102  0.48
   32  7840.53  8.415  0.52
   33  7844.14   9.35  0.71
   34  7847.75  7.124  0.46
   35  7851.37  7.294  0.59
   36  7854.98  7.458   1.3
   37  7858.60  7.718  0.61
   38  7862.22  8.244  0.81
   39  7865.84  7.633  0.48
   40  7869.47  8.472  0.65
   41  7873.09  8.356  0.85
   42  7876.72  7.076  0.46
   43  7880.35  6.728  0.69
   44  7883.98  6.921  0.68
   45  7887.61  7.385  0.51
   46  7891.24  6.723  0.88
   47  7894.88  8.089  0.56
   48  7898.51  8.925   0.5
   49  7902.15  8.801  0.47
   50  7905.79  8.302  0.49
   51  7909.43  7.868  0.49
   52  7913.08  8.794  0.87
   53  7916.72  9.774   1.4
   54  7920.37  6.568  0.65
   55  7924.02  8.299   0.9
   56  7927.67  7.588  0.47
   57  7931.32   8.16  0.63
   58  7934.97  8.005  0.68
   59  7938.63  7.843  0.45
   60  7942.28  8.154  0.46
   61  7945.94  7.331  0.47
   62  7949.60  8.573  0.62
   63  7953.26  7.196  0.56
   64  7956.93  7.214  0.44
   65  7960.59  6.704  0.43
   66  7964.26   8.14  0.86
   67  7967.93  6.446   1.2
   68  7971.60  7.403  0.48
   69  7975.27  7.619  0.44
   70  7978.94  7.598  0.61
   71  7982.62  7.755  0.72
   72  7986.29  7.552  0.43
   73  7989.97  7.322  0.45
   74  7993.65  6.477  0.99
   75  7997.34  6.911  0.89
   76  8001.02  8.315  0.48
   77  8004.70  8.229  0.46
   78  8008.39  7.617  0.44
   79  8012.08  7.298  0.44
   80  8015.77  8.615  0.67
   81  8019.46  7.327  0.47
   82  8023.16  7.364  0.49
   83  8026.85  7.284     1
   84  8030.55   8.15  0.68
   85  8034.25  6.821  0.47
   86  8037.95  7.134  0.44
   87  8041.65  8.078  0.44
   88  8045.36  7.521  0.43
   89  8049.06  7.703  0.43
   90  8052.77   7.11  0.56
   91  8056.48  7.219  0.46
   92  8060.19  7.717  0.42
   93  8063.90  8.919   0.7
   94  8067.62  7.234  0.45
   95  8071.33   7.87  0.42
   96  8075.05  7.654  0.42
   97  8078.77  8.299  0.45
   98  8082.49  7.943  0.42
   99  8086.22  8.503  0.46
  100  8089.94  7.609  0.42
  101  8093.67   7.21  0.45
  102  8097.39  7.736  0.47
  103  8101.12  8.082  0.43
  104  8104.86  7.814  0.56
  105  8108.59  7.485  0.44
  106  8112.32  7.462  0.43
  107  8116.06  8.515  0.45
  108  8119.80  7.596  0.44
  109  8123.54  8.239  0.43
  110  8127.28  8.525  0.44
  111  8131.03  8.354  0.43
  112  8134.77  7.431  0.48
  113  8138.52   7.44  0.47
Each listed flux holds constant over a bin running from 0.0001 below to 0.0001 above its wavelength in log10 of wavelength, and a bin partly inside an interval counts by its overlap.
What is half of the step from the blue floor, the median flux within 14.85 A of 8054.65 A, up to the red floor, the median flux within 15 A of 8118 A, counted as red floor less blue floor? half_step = 0.2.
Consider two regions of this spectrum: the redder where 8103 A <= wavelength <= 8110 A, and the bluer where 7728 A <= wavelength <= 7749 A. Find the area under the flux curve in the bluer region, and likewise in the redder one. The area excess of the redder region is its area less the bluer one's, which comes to -112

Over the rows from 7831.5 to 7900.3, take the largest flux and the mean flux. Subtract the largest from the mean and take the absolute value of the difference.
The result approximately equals 1.6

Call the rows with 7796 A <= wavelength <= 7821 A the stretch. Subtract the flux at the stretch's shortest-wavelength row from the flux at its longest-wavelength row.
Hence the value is 1.2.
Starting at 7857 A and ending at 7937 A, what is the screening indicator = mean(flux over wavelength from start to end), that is 7.93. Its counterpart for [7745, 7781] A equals 7.91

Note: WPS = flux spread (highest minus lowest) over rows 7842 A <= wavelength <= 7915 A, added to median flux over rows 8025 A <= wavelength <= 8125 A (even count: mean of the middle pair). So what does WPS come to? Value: 10.33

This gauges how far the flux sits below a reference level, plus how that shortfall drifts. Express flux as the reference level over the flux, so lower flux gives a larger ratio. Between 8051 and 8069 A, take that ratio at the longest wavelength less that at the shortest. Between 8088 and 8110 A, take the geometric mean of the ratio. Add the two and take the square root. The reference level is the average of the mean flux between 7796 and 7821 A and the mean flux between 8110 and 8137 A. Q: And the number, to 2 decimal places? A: 0.99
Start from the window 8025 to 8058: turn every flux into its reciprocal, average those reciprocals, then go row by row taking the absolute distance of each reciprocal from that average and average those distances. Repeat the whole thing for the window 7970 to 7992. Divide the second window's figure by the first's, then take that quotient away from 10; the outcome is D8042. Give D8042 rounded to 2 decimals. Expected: 9.68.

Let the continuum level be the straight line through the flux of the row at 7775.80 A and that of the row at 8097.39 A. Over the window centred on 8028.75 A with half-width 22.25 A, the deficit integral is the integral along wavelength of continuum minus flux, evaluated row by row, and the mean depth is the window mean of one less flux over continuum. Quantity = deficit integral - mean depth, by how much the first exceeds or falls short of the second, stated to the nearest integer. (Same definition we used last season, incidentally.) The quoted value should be 5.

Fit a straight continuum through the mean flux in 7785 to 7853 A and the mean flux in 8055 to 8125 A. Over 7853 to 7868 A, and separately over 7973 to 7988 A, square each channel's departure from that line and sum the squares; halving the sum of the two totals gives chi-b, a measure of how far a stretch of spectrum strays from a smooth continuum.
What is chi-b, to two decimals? 0.24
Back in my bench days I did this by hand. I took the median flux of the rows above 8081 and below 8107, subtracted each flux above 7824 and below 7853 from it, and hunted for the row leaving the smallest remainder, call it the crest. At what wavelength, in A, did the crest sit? 7844.14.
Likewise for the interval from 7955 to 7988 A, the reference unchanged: 7964.26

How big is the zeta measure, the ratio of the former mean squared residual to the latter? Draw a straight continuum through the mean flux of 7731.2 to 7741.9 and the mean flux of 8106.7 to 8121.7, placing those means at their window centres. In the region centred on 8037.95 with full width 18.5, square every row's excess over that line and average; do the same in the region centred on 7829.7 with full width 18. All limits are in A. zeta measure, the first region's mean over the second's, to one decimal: 1.9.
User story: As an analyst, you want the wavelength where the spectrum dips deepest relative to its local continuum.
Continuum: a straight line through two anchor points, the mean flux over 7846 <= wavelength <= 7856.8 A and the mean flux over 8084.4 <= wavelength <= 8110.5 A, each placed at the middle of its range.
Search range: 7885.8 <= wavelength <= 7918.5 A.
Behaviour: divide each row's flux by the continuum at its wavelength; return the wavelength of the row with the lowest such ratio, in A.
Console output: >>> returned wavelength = 7891.24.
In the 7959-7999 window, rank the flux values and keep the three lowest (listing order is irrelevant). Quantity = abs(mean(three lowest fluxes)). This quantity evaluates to 6.5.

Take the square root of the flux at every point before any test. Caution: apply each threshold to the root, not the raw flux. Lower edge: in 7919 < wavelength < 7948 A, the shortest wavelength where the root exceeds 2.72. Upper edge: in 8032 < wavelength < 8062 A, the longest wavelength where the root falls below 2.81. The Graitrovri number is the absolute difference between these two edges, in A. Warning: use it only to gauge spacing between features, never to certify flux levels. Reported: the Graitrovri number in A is 136.2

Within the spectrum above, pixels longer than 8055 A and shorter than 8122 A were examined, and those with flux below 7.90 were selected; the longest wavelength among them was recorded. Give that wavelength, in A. 8119.80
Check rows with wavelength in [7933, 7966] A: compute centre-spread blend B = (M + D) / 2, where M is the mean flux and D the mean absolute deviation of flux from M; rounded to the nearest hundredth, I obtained 4.10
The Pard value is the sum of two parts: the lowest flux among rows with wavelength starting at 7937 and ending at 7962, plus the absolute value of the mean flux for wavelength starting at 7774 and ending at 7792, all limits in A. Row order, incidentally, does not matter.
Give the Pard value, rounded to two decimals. 14.26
